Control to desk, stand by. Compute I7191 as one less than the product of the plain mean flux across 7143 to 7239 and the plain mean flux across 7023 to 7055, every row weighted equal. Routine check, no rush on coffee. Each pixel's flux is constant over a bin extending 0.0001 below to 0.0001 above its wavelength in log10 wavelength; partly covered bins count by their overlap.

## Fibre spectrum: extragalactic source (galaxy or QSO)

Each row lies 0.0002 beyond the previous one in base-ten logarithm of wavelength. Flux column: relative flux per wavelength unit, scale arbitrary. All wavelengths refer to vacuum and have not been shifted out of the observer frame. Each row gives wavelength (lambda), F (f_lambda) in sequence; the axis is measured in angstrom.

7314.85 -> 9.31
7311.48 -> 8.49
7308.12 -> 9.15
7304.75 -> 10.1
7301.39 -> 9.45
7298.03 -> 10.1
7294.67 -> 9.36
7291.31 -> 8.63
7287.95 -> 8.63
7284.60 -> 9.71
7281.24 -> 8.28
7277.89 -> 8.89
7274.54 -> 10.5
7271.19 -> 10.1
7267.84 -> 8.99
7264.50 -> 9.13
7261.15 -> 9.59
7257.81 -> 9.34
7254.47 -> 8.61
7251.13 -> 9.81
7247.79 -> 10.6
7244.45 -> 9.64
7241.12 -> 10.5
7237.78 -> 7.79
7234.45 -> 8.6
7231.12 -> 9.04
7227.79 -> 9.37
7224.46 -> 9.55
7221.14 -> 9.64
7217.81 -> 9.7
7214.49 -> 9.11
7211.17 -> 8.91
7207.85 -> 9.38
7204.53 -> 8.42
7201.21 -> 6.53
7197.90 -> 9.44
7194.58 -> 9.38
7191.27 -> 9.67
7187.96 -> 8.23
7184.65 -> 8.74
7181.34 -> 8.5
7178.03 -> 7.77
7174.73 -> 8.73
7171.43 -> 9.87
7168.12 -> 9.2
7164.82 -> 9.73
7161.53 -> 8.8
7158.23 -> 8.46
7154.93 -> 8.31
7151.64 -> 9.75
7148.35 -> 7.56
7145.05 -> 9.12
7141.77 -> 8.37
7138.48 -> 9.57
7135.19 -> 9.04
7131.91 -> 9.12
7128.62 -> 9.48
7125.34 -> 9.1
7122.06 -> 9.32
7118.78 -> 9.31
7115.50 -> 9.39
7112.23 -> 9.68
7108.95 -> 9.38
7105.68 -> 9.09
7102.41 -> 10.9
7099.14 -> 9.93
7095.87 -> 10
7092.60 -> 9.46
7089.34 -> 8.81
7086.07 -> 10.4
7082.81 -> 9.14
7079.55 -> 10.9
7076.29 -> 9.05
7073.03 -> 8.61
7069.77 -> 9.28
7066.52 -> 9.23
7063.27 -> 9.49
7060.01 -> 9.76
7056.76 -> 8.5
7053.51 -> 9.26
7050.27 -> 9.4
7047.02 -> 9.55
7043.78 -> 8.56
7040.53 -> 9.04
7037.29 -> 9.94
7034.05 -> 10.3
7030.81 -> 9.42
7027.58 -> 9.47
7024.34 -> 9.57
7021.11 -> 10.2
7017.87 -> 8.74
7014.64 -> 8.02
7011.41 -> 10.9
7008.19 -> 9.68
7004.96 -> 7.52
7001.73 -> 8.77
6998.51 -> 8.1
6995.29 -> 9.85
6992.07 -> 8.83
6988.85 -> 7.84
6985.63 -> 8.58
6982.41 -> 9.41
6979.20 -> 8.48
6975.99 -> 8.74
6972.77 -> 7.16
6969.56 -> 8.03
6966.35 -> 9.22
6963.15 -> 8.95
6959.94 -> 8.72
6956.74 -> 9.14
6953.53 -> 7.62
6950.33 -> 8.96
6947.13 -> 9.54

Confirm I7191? 82.9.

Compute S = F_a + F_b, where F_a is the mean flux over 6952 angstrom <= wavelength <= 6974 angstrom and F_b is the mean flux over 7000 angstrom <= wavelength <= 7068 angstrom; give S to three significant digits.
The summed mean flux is 17.7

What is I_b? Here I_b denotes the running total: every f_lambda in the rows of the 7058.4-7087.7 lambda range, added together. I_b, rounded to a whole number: 86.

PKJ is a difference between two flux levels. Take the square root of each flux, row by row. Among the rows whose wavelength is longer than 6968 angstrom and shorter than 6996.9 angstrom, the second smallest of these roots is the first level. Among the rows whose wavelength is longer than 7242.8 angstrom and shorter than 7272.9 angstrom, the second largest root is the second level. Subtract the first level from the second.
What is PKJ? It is 0.38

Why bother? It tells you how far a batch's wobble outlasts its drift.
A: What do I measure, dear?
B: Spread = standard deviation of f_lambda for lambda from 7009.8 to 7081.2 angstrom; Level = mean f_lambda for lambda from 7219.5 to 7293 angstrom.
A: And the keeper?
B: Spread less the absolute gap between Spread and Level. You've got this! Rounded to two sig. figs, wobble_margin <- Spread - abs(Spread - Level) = -7.9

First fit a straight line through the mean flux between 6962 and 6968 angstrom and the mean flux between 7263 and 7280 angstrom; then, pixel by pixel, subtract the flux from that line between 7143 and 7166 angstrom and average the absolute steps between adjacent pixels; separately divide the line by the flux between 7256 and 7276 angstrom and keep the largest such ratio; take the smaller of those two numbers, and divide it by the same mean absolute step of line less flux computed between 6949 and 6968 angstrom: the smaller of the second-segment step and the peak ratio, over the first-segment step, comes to 1.4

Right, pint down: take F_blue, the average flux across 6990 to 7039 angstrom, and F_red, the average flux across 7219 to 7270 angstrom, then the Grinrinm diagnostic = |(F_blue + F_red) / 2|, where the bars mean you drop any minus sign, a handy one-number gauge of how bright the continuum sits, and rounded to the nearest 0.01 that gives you 9.32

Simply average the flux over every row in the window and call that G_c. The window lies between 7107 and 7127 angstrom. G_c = 9.36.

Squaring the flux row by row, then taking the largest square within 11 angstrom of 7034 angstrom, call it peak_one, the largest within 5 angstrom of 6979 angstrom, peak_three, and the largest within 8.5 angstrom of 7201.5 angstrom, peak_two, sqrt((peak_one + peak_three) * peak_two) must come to 132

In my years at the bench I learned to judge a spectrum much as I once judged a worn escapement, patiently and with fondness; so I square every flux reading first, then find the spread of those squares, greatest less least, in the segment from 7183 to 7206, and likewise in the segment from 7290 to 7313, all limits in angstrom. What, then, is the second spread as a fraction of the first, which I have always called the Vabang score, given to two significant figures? 0.59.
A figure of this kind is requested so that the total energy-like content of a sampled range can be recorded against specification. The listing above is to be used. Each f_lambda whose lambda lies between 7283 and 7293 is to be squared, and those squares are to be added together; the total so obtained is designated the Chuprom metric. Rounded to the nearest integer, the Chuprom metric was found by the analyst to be 243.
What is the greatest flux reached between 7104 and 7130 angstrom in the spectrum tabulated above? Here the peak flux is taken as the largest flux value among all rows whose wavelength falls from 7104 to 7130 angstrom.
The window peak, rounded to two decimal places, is 9.68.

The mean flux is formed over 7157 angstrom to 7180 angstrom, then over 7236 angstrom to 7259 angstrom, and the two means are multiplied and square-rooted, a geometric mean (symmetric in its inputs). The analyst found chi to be 9.20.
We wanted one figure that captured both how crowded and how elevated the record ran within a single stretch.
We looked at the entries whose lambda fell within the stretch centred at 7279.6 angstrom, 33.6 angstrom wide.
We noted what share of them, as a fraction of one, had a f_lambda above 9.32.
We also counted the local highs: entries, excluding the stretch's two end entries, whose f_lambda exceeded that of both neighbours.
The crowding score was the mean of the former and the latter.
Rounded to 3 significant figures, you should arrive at 1.20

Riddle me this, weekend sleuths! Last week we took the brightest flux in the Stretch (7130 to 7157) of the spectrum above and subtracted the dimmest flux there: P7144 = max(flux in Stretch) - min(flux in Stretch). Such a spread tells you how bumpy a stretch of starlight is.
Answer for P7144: 2.2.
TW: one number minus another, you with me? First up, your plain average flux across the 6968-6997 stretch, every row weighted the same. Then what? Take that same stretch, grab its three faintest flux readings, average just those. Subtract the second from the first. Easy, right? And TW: 0.87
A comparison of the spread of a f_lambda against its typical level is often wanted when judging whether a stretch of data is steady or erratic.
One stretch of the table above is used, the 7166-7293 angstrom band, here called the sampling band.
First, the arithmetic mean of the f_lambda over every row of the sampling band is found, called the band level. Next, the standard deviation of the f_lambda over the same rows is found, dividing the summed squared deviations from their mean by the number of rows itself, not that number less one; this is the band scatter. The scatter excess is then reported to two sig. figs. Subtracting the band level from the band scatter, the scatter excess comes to -8.3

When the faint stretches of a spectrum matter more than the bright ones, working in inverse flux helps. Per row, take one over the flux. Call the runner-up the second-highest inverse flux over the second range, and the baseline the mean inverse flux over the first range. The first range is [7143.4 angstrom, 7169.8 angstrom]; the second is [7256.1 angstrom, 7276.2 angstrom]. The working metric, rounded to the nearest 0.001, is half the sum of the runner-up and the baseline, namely 0.112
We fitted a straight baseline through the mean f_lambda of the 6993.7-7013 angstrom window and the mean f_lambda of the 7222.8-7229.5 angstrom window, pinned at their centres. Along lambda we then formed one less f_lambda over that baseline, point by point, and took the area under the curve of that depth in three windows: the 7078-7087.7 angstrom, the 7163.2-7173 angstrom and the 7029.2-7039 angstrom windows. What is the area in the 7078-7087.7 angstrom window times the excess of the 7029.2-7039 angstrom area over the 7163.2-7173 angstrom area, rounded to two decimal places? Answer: 0.48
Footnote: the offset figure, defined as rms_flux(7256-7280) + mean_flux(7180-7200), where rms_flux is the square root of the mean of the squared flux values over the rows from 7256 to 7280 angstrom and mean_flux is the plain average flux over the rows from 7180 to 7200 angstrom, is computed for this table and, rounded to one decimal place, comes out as 18.5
